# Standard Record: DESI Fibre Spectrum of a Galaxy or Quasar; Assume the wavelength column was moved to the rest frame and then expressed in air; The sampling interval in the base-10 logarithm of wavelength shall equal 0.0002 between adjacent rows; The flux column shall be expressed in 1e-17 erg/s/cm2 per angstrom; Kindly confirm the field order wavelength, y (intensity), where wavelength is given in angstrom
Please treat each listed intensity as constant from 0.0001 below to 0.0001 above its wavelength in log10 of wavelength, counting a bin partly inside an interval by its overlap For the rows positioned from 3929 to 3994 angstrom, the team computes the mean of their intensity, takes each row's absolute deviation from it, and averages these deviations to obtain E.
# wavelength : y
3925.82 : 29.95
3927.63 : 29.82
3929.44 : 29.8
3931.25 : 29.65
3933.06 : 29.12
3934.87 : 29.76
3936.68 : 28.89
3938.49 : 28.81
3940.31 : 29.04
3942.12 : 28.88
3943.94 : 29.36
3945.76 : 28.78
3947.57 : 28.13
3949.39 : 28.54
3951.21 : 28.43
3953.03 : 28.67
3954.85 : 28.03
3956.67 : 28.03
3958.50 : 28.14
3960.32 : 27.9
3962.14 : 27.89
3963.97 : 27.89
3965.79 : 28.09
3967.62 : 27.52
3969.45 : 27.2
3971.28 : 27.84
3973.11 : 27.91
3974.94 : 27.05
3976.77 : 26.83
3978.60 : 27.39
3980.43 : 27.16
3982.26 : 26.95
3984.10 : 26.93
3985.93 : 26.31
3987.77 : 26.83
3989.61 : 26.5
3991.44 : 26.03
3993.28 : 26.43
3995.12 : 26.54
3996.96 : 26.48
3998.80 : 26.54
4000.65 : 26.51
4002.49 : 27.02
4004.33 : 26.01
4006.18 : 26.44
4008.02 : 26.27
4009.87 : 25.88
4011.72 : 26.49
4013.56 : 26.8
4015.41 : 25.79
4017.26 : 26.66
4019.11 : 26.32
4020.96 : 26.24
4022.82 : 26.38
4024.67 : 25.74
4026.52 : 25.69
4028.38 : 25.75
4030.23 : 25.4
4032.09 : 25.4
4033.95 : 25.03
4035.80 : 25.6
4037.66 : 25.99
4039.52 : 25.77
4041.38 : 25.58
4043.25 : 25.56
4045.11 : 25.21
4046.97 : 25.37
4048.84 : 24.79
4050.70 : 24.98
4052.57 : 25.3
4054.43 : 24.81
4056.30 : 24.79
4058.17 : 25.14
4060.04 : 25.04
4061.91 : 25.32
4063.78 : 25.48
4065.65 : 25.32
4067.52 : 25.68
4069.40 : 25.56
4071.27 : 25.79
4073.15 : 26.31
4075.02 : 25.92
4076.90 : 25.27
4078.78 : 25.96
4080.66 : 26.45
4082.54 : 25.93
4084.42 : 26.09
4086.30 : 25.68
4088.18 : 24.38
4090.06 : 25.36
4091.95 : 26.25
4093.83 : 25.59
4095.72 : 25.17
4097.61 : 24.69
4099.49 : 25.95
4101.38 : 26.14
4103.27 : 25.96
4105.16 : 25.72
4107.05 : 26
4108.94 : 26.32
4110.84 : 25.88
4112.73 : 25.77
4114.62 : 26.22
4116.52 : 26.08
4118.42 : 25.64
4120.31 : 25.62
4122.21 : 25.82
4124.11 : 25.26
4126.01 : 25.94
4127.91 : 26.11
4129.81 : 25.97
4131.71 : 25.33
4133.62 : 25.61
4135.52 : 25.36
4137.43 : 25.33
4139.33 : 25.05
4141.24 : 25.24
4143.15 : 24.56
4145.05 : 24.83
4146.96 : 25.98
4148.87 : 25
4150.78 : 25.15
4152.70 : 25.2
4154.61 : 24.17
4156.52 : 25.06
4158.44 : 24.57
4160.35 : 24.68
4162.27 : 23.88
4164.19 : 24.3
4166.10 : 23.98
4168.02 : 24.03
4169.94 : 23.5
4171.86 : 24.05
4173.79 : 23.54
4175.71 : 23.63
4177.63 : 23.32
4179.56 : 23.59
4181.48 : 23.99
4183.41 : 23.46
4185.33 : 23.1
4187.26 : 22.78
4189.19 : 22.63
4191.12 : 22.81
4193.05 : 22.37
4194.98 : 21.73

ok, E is 0.82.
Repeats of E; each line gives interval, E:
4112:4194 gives 0.93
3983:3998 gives 0.20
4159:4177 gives 0.28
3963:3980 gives 0.36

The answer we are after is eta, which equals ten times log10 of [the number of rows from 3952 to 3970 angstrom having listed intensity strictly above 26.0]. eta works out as 10.0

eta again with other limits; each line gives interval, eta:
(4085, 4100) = 0.0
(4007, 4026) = 8.5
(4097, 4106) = 0.0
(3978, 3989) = 7.8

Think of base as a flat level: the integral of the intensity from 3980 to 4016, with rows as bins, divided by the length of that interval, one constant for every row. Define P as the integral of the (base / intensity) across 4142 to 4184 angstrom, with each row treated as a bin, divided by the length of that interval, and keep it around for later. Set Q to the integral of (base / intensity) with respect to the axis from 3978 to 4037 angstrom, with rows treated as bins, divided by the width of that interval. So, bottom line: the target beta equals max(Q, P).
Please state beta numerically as 1.09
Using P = 1.09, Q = 1.01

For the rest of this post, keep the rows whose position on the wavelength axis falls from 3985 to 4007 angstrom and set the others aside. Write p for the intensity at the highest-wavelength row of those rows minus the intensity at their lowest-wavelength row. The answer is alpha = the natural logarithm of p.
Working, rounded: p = 0.130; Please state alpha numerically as -2.0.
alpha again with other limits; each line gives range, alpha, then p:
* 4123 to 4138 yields -2.7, 0.070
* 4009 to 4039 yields -2.2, 0.110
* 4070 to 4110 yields -0.6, 0.530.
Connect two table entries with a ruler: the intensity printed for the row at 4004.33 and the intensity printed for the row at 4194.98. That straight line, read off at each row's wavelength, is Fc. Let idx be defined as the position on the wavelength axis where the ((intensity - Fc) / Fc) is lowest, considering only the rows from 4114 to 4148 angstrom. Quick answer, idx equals 4143.15 angstrom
